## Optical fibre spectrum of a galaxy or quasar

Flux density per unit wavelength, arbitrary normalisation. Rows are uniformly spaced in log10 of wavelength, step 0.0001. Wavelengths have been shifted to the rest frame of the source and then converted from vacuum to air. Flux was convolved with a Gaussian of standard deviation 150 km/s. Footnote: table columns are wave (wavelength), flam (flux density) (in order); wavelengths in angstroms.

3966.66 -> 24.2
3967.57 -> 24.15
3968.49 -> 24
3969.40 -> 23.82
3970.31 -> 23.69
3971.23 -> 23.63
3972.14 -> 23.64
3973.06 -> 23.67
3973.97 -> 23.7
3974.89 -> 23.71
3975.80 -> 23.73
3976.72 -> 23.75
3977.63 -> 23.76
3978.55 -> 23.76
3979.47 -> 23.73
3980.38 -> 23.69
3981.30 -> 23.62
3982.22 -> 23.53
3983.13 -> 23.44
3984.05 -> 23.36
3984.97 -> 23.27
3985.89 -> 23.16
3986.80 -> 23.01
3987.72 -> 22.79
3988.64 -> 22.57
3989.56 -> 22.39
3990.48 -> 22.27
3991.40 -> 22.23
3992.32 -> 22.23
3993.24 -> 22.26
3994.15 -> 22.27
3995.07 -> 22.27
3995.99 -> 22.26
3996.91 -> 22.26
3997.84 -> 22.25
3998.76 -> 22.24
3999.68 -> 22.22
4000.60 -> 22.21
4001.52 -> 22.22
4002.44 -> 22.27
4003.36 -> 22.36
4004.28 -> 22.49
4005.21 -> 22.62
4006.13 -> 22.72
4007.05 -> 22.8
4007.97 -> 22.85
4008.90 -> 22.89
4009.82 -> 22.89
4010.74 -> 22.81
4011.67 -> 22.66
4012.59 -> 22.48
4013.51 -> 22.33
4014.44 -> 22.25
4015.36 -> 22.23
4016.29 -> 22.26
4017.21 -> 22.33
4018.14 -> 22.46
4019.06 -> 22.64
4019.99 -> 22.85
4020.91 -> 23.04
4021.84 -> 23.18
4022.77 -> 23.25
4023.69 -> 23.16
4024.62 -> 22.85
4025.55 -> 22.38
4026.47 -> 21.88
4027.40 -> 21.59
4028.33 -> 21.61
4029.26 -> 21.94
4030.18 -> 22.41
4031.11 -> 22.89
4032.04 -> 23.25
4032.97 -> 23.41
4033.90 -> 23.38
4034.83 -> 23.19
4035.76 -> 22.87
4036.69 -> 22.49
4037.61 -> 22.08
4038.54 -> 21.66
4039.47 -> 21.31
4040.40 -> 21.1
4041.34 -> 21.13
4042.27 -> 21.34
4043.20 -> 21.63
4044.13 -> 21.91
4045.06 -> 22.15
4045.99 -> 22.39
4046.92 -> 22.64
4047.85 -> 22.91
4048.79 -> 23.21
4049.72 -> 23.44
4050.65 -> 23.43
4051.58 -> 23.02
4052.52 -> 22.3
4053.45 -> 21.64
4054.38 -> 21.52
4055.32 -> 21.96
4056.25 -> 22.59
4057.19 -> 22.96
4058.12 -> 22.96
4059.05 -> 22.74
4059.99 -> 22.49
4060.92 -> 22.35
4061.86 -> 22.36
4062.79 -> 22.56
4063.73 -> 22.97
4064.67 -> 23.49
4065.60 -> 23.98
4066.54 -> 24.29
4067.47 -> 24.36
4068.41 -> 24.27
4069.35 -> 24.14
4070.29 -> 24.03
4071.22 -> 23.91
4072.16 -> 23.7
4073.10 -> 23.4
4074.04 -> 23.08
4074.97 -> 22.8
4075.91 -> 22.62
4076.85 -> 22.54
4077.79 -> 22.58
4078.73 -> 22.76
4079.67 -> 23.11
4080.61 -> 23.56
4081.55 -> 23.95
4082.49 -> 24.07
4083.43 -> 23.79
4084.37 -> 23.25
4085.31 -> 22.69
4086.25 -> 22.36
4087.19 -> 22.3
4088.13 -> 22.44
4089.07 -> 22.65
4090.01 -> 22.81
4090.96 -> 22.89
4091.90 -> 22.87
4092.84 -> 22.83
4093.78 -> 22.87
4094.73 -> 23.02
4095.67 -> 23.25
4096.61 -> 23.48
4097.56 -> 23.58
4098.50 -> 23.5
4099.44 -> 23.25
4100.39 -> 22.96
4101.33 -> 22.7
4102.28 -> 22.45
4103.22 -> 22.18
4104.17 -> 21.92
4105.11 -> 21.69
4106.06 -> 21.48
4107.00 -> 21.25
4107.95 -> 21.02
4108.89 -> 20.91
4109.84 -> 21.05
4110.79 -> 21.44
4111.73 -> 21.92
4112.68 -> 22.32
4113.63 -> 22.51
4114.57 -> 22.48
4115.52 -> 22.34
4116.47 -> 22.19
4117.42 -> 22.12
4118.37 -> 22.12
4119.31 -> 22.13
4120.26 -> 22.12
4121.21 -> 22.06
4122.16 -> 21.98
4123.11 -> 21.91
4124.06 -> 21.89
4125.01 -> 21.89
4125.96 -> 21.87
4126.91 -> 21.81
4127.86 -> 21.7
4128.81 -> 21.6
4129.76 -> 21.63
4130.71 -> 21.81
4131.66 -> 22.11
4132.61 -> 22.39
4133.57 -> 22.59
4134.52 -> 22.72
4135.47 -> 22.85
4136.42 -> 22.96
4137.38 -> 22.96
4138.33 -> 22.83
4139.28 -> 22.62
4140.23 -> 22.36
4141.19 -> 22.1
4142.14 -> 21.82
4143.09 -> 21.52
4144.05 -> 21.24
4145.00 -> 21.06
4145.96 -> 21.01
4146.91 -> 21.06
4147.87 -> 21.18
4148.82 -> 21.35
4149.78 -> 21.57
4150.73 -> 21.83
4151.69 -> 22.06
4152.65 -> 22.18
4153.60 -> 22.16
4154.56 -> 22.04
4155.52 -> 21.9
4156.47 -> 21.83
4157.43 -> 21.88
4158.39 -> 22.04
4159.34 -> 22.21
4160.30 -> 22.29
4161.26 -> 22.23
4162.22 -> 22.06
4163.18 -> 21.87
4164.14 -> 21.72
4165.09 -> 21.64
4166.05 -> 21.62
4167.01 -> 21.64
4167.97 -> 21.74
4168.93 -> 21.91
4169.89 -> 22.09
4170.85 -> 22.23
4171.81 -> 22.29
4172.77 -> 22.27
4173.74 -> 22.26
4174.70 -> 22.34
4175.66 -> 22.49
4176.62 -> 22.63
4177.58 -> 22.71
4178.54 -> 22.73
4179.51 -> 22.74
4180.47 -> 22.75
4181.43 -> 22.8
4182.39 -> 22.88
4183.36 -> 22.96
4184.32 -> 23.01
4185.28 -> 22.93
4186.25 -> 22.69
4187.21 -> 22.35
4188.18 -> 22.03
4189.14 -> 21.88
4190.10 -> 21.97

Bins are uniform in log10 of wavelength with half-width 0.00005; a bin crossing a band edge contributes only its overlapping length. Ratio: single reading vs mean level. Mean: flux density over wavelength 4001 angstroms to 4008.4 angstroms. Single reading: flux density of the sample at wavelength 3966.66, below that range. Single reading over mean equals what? 1.07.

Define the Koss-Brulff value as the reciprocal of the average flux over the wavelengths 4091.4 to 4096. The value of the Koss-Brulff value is 0.0435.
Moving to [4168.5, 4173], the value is 0.0451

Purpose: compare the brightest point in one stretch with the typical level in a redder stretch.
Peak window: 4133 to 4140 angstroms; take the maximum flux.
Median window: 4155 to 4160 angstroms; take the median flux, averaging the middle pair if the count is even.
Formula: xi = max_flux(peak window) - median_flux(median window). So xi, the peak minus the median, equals 1.1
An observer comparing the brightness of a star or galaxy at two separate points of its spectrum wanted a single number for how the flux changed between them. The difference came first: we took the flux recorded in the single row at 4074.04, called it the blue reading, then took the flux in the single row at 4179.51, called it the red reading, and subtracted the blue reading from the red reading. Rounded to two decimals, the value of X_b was -0.34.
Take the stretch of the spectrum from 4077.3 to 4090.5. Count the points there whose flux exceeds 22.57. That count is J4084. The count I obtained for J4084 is 11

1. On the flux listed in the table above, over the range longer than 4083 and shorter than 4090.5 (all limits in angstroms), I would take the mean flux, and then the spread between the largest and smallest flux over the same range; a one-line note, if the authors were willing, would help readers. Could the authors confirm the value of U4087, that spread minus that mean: -21.3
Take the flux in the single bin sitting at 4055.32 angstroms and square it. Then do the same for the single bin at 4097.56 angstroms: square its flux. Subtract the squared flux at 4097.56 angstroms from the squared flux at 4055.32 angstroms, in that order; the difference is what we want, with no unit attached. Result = -74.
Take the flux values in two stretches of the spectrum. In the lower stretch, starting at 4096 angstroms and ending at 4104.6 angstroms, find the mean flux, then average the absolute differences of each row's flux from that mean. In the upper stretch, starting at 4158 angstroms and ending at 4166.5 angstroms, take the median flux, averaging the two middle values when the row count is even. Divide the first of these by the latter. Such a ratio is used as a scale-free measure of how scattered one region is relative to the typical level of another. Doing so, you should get 0.023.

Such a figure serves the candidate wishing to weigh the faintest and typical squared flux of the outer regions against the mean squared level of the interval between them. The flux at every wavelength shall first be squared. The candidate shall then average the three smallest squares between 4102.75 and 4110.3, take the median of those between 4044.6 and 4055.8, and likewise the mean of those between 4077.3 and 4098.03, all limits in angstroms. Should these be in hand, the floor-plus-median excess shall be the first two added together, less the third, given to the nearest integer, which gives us 416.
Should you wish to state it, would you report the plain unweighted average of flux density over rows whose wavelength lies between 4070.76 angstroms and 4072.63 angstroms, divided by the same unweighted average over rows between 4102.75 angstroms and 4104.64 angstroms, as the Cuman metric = 1.08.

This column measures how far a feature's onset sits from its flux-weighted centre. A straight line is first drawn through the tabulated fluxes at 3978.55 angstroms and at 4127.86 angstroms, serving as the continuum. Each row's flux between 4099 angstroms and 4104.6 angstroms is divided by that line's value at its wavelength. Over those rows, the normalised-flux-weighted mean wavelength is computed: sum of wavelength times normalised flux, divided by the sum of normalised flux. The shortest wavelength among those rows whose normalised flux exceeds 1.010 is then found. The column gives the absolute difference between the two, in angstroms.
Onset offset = 2.3 angstroms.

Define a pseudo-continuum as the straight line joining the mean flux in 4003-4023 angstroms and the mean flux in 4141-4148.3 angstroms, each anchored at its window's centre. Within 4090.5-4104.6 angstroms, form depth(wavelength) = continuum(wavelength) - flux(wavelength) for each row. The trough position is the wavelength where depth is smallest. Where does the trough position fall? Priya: 4097.56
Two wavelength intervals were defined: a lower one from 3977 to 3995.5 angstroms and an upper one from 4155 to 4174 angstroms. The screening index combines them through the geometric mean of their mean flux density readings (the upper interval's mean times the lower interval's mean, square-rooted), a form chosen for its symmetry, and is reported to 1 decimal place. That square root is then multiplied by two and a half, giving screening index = 56.2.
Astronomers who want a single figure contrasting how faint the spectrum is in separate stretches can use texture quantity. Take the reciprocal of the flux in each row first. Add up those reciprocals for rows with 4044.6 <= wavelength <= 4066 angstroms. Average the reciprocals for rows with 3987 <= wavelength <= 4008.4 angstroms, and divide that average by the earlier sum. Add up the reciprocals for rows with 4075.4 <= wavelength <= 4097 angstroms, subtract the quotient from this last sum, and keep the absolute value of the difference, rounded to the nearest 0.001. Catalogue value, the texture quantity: 0.957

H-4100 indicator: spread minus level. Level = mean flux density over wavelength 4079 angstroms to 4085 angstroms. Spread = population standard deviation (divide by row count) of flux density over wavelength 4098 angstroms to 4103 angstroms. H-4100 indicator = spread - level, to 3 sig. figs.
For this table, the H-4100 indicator -23.2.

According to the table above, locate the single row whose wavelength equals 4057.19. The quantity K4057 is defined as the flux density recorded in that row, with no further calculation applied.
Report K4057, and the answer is 22.96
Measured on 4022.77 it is 23.25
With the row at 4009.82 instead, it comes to 22.89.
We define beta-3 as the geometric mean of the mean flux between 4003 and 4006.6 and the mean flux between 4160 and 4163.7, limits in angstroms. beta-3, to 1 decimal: 22.3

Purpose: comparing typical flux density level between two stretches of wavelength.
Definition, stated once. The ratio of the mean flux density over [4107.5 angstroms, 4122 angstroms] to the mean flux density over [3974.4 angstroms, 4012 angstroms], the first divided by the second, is 0.96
